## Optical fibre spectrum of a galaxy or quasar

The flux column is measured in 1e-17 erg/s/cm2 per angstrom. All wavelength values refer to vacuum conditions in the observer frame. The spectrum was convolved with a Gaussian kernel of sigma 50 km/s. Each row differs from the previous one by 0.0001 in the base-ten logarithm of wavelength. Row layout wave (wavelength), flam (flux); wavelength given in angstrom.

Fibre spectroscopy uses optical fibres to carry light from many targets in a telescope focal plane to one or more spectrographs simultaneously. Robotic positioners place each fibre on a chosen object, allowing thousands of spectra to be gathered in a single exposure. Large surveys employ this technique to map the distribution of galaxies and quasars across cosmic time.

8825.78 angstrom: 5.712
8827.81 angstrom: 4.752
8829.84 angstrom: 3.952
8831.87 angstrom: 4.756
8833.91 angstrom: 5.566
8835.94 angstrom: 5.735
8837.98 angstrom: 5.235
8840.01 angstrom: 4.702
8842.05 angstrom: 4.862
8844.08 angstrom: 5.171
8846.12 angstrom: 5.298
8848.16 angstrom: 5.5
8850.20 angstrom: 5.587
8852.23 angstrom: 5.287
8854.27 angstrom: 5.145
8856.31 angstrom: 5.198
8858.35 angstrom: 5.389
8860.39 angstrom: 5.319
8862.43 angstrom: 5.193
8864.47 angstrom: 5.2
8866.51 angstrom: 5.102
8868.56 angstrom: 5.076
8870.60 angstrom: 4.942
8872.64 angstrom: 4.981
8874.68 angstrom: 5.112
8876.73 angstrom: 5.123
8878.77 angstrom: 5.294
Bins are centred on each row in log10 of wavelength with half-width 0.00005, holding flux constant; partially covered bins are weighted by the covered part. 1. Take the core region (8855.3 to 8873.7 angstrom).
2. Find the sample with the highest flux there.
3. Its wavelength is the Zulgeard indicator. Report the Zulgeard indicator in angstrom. 8858.35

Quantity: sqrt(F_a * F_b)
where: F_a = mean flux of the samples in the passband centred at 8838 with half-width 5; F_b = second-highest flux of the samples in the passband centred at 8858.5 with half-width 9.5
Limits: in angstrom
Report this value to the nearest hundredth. 5.30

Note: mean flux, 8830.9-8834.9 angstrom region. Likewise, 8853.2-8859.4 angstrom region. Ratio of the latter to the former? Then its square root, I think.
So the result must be 1.008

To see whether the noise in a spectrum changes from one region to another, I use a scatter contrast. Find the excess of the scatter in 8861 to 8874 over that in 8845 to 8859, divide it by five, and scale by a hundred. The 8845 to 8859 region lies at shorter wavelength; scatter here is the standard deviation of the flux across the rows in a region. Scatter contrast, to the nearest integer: -1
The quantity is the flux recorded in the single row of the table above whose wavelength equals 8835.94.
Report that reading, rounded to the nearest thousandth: 5.735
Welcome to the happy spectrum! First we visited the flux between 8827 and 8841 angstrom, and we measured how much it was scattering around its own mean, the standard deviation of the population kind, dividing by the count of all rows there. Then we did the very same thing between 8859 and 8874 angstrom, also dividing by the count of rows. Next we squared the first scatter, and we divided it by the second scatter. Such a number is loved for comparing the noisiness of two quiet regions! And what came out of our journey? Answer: 2.6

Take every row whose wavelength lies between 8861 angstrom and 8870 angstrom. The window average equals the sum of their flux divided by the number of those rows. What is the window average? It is 5.14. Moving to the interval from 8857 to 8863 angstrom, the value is 5.30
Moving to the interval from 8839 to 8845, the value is 4.91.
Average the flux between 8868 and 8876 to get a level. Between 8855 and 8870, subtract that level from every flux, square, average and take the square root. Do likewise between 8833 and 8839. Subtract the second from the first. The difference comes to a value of -0.32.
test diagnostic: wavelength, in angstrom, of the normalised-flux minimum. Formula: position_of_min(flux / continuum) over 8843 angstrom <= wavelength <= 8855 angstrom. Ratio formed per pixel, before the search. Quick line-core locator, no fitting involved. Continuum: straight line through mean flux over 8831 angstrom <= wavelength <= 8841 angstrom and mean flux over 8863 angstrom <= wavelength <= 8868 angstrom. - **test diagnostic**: 8854.27 angstrom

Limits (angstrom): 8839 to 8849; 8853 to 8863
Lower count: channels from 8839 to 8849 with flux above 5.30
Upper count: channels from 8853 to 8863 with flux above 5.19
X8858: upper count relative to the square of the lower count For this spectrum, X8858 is 4.0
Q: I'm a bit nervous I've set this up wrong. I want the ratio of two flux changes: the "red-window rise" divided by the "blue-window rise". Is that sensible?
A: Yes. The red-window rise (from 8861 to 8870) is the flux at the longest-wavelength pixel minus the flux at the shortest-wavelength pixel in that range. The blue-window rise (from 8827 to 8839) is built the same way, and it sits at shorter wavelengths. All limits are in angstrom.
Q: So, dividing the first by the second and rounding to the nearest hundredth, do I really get -0.24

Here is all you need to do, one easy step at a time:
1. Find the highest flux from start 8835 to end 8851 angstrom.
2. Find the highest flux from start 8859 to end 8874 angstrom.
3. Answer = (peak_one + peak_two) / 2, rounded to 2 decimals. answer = 5.53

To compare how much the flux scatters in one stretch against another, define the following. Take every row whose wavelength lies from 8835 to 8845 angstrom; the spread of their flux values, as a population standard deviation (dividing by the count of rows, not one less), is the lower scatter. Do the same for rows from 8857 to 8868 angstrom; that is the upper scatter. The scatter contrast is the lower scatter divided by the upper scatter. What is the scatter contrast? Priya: 3.5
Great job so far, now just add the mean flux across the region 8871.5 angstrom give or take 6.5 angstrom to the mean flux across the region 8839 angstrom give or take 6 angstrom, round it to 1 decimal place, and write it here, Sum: 10.3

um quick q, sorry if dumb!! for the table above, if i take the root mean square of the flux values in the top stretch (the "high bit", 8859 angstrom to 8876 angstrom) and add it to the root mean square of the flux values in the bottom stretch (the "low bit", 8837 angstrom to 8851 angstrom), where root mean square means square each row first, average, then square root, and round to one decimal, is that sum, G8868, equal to 10.3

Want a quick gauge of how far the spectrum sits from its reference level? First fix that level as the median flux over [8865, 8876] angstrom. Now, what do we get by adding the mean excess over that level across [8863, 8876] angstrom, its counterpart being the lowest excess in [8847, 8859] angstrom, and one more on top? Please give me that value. 1.1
